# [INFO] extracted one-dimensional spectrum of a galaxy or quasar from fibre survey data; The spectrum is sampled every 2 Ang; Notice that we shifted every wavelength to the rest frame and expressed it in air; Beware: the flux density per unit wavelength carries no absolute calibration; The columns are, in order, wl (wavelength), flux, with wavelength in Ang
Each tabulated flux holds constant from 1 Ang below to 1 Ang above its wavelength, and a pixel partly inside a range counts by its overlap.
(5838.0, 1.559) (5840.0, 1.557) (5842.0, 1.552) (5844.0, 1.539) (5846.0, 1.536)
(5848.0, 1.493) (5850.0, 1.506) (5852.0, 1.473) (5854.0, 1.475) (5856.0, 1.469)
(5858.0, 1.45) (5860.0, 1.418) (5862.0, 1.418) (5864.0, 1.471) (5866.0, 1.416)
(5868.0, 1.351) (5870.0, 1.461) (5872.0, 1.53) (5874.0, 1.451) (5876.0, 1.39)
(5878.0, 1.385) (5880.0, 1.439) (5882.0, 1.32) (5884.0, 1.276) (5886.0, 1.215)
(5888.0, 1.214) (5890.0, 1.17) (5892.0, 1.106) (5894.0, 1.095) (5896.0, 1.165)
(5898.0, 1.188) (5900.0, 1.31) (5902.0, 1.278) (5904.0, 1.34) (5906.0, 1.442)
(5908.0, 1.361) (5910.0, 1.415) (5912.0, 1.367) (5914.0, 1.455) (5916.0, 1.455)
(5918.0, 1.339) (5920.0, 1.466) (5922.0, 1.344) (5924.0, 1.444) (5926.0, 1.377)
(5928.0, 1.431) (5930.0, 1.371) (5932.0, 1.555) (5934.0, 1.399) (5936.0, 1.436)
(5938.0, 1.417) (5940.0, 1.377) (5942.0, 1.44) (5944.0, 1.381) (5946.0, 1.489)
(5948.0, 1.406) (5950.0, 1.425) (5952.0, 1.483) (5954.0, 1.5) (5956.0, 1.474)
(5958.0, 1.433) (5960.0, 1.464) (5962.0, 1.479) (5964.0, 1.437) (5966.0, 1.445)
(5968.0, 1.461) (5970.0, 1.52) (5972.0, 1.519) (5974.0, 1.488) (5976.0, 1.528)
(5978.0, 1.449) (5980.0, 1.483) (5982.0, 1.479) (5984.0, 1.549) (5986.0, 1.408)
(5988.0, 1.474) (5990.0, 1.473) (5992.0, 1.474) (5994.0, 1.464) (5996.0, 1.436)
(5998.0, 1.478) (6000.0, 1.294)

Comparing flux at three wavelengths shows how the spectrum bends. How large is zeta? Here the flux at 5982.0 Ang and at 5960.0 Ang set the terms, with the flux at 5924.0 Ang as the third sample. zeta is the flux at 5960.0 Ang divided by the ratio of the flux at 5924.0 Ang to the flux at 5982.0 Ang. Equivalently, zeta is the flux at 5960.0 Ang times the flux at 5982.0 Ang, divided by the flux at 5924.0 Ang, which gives 1.50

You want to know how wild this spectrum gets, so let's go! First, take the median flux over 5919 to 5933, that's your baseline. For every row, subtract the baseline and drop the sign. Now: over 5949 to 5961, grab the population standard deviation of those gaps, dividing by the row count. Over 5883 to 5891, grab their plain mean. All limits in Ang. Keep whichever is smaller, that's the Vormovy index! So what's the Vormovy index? 0.0239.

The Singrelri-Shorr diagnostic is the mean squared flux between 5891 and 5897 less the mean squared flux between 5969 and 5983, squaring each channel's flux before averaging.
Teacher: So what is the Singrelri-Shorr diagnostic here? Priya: -0.98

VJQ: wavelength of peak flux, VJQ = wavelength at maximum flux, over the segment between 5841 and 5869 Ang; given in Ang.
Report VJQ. 5842.0 Ang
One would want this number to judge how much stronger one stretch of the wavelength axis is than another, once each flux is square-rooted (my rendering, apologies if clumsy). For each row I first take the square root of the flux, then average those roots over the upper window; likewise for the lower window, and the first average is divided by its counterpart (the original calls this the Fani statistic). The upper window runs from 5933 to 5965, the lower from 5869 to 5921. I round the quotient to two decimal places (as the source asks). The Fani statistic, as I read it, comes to 1.04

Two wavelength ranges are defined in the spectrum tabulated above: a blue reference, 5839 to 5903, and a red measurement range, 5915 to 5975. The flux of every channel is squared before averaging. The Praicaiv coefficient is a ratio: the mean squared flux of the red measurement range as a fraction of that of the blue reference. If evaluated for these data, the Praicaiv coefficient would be 1.08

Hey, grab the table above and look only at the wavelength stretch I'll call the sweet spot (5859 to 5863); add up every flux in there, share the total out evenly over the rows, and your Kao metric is 1.42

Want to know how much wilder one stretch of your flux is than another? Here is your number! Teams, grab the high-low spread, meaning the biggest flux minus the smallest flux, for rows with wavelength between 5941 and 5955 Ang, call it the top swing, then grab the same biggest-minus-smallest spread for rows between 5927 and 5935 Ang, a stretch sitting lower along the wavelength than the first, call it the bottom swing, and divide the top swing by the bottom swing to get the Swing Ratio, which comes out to 0.65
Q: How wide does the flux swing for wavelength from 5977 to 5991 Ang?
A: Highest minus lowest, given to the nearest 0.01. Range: 0.14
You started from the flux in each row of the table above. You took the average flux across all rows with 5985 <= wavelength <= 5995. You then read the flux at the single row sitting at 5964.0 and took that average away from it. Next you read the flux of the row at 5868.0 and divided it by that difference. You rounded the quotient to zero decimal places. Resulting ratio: -63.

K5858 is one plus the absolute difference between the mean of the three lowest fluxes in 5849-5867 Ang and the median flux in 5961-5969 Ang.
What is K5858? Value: 1.04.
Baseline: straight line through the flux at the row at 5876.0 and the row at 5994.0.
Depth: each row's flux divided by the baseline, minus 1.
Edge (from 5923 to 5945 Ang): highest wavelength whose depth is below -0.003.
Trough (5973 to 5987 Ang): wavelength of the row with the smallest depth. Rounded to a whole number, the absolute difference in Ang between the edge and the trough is 42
